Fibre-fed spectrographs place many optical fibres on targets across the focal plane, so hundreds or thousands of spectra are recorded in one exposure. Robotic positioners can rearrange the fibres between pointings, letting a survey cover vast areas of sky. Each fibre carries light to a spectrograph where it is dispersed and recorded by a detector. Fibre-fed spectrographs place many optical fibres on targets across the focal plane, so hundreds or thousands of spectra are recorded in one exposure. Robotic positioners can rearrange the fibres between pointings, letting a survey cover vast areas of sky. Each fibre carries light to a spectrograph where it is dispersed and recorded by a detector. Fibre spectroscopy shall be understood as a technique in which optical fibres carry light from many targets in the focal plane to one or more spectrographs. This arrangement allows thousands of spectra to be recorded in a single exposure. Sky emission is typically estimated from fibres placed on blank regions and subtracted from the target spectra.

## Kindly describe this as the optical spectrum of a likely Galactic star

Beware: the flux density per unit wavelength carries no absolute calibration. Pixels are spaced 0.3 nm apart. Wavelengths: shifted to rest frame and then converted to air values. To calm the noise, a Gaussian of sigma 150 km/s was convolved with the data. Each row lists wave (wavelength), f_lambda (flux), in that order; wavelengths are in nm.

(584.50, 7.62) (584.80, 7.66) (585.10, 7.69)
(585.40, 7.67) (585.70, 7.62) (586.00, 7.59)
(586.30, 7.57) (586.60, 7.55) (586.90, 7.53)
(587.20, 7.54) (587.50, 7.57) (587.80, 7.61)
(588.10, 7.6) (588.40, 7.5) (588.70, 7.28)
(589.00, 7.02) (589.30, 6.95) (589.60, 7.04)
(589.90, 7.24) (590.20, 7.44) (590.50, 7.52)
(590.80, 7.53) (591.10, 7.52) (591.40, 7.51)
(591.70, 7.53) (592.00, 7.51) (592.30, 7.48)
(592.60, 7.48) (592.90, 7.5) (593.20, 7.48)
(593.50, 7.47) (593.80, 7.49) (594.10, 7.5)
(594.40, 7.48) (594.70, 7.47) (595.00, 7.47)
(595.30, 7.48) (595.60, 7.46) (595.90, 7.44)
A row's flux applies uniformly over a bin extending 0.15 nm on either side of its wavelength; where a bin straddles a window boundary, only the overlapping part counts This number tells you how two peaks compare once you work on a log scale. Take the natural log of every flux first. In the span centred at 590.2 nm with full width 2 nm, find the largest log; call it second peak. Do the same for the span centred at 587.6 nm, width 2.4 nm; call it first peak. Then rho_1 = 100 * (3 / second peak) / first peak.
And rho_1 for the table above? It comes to 73.22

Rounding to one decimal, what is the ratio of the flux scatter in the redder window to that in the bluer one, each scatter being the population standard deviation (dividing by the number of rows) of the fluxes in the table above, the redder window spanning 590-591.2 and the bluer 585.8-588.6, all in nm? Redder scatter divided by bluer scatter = 1.1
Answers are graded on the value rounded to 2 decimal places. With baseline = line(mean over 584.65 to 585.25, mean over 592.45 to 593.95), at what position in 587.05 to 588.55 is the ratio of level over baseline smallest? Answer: 588.40 nm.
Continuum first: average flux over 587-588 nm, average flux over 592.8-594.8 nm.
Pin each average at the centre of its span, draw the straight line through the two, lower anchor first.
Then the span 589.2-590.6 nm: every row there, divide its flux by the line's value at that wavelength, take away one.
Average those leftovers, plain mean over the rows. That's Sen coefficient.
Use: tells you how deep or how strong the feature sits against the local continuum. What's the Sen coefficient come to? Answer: -0.040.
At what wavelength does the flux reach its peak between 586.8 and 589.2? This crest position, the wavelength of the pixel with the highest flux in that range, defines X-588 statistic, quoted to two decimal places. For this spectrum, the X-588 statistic 587.80 nm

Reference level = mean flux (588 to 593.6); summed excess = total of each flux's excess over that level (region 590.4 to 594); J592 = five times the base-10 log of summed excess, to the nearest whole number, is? 0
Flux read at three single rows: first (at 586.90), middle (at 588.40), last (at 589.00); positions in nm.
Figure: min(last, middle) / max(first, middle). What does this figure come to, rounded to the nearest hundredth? 0.93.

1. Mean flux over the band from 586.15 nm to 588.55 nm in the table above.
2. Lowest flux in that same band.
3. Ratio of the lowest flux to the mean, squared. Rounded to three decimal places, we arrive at 0.985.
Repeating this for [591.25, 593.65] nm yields 0.993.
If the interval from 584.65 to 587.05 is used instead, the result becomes 0.979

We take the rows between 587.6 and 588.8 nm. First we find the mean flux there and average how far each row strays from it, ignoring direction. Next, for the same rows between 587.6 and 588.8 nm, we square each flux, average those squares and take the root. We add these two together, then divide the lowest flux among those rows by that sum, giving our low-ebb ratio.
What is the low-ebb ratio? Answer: 0.957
